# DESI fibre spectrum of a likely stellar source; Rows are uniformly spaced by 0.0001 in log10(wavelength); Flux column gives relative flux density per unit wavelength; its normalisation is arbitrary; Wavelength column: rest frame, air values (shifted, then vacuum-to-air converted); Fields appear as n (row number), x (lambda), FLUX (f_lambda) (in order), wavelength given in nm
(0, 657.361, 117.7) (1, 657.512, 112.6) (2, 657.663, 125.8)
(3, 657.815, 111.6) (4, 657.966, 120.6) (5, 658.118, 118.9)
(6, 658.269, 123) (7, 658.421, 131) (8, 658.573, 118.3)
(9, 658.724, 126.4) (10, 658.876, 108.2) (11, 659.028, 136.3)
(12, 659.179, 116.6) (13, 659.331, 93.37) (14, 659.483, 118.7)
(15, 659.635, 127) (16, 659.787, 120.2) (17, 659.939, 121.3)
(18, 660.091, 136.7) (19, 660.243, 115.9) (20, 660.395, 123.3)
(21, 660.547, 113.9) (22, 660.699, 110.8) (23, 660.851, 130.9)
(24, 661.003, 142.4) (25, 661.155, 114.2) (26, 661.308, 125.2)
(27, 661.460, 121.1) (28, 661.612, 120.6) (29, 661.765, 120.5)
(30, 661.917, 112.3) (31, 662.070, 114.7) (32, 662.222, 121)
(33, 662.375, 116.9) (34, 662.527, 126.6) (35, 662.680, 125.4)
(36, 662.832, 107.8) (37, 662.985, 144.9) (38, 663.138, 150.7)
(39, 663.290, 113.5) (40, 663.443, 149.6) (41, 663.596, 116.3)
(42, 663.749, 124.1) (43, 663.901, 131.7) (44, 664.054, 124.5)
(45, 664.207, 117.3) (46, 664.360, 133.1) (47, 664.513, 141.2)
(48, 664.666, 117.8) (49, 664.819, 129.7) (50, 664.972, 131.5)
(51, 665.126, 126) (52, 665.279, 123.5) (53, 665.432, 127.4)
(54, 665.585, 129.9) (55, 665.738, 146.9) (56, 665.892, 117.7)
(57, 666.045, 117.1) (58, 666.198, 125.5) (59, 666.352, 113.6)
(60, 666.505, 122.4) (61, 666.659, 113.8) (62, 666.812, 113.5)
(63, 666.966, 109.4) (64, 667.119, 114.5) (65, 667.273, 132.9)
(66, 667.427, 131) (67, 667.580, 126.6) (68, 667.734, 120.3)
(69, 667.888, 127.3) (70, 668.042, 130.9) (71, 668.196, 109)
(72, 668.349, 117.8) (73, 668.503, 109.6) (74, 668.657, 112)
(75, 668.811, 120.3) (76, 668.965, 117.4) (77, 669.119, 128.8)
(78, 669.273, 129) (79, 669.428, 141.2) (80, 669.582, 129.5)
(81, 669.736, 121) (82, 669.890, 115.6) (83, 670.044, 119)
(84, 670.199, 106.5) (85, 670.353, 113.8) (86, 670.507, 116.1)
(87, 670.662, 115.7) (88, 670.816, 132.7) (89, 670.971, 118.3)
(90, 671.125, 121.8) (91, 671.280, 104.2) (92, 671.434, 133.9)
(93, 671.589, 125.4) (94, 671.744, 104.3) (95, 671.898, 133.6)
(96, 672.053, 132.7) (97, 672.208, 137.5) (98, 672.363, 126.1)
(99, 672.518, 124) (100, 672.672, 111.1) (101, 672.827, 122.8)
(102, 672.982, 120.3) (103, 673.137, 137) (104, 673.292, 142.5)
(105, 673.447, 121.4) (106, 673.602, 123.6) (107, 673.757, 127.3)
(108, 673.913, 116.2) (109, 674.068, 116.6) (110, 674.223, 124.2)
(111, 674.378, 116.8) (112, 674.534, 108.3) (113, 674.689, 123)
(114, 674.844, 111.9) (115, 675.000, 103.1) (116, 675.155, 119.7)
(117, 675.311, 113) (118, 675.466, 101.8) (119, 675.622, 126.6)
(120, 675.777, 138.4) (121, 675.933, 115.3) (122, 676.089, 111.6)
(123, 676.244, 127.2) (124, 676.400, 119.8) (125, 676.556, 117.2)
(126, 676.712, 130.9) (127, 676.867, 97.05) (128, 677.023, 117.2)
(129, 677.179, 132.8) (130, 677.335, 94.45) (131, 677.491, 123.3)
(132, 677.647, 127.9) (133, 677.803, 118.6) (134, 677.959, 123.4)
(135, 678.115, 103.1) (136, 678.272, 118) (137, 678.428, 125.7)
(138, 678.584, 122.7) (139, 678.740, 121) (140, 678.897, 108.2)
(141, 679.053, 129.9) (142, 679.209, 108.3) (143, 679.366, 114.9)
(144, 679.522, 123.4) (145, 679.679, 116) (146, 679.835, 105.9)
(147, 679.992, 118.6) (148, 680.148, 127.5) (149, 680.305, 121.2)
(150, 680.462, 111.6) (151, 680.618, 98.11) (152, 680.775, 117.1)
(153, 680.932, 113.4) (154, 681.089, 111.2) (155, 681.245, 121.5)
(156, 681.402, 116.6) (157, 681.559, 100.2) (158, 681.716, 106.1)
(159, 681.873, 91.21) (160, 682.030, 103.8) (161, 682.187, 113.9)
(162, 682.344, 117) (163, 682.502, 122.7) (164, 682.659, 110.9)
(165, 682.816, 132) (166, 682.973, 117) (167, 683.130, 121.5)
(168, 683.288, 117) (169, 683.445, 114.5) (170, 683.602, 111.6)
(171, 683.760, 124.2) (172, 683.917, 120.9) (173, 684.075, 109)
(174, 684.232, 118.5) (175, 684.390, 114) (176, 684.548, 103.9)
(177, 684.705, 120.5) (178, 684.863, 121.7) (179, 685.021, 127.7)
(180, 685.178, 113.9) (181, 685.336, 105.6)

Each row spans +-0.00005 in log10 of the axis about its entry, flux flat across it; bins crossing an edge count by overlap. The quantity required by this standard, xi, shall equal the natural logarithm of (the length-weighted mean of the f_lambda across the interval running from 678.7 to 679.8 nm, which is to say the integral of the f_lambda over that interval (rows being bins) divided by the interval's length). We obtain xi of 4.76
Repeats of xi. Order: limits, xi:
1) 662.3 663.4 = 4.85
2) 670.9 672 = 4.79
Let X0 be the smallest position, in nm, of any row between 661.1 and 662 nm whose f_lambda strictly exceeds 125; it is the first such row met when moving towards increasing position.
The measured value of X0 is 661.308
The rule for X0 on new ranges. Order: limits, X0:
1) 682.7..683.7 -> 682.816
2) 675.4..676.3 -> 675.622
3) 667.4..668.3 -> 667.427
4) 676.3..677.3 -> 676.712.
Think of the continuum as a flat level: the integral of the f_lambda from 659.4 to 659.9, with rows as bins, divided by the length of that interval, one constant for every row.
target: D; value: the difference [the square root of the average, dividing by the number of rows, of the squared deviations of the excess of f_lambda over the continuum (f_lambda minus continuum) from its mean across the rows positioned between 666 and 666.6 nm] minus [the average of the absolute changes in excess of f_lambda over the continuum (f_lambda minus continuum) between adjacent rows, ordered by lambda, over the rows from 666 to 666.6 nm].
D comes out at -5.1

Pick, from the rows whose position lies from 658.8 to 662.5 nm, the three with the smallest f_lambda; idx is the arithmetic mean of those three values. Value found 104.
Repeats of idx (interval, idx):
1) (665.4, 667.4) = 112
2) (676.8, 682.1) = 94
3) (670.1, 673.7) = 105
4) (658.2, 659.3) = 114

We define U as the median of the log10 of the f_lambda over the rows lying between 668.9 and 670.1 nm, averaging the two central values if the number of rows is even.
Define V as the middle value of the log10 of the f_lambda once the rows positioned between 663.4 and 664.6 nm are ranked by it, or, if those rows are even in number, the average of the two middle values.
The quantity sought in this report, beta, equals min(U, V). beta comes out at 2.10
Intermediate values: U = 2.10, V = 2.107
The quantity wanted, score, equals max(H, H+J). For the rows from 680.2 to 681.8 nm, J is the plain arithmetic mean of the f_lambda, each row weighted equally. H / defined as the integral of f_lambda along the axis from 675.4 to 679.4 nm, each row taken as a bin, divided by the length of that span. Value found 230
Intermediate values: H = 118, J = 112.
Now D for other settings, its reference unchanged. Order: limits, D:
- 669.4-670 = 1.1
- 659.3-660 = 1.3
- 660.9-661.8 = 0.1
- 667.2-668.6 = 0.8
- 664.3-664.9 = -6.1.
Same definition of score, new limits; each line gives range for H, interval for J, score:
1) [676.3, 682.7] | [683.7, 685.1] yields 233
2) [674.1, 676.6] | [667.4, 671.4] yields 238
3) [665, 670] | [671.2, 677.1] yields 243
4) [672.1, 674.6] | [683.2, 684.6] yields 238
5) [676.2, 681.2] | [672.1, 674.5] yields 242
